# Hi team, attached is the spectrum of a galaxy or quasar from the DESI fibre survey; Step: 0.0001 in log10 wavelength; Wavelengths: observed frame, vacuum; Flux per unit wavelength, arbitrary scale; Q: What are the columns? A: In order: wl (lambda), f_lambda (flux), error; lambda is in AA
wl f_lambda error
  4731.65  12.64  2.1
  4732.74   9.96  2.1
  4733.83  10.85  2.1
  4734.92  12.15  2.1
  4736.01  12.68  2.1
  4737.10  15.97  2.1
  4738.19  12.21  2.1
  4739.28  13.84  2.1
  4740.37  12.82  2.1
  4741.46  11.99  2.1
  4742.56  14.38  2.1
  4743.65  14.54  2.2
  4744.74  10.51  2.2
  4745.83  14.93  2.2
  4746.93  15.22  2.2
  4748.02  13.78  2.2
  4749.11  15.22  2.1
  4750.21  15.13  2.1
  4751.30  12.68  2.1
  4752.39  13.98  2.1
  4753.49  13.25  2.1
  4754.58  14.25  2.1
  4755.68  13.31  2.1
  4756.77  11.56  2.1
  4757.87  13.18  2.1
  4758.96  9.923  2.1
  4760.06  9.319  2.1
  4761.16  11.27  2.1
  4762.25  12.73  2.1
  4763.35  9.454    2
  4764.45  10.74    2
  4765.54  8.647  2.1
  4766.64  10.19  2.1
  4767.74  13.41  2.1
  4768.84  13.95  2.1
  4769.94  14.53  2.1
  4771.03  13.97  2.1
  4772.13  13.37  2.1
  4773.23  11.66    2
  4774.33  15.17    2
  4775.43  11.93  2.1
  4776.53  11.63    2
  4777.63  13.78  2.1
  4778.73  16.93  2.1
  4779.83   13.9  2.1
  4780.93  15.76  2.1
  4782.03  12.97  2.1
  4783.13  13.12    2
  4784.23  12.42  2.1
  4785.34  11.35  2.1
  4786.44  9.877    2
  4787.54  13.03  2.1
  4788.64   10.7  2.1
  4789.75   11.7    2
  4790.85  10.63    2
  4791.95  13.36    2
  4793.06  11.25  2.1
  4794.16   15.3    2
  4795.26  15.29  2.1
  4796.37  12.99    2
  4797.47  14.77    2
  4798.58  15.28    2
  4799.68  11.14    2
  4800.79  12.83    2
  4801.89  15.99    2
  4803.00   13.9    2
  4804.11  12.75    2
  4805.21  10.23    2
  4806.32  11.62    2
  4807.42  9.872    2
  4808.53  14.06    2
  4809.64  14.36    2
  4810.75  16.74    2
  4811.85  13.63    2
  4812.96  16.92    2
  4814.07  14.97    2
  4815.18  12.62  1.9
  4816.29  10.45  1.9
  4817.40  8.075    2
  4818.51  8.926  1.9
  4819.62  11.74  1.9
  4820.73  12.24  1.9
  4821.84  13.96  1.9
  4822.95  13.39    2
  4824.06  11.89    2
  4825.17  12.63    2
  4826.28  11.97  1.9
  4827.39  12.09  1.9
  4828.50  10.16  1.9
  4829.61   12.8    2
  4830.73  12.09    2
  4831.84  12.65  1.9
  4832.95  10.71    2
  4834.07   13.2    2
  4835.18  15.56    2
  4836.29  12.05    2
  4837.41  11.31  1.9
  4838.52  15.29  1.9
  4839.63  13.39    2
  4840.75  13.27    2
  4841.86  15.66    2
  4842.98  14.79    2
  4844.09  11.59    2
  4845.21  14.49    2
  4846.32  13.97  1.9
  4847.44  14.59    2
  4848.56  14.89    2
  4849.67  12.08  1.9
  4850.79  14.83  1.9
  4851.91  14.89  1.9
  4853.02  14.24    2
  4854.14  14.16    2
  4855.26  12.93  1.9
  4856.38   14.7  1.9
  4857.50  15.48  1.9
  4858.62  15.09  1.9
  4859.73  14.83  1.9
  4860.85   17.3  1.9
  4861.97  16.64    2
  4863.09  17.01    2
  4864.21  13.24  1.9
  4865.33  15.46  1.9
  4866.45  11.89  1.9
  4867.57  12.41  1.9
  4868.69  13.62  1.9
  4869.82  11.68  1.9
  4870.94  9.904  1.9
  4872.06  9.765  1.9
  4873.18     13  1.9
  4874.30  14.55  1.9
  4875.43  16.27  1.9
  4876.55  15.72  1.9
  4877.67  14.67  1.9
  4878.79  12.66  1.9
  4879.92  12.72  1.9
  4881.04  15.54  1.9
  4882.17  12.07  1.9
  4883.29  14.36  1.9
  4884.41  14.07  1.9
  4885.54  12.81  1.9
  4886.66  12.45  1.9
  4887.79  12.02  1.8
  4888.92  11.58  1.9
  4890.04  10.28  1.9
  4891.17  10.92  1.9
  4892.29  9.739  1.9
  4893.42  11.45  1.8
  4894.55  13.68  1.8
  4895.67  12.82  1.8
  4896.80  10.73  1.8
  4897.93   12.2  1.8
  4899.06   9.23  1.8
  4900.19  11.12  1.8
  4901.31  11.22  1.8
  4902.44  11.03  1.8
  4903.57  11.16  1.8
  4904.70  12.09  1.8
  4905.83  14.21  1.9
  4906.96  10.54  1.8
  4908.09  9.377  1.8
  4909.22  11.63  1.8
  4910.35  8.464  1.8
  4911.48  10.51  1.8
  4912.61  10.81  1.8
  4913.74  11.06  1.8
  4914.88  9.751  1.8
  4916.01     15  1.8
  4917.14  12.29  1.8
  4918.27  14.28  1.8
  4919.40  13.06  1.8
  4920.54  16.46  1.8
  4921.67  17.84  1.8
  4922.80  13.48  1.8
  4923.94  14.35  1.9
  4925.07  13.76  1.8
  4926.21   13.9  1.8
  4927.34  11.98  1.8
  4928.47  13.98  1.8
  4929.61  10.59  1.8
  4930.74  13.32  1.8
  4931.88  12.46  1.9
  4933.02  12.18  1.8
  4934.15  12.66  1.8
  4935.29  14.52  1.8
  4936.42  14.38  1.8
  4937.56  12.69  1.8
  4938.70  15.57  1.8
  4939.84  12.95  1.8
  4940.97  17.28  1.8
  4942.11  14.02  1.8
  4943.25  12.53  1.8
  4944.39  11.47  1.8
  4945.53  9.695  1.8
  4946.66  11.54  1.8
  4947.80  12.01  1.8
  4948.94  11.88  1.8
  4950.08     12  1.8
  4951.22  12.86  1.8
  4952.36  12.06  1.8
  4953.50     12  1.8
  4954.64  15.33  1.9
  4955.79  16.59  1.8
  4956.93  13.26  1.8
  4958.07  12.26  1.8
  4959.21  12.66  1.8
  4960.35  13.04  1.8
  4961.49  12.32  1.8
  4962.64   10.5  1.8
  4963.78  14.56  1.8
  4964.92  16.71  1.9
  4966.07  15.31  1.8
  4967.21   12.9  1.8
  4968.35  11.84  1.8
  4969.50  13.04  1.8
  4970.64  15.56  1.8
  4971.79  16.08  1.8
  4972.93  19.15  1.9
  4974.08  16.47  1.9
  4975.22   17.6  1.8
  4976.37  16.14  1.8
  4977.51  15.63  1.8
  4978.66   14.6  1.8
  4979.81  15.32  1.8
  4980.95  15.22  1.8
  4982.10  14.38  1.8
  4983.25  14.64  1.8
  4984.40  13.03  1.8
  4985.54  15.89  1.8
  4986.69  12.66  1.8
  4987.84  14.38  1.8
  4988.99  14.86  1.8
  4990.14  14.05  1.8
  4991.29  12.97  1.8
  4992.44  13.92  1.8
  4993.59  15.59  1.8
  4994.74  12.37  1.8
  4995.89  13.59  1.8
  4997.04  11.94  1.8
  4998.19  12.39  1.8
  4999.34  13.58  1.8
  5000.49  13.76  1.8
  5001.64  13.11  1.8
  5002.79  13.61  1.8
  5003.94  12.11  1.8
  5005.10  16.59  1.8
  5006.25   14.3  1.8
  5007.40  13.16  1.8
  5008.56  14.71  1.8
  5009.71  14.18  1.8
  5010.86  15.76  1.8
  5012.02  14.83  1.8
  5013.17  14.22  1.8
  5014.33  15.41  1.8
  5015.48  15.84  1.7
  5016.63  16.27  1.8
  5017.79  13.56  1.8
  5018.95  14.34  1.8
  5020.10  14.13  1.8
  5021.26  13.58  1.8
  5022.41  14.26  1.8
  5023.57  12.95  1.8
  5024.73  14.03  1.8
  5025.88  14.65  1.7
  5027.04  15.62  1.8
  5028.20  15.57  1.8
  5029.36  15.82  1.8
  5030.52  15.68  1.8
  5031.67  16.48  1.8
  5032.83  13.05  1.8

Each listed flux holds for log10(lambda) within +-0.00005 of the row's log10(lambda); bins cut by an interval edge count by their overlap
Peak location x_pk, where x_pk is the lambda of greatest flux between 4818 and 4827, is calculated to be 4821.84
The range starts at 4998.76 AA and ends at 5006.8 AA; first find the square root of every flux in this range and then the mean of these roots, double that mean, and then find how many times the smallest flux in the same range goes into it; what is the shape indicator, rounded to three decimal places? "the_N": 0.614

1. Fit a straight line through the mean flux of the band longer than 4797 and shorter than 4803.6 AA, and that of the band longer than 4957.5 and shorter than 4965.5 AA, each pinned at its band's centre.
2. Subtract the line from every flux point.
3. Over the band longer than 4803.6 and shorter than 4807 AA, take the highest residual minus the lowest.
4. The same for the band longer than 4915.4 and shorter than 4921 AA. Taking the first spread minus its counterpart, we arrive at -1.7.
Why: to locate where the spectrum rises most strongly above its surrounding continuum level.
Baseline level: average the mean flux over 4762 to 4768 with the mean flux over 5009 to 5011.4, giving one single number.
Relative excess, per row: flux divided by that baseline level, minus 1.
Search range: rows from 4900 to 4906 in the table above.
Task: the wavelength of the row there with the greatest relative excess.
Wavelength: 4905.83 AA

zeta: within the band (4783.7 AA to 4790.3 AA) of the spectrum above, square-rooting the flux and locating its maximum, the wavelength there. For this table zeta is 4787.54 AA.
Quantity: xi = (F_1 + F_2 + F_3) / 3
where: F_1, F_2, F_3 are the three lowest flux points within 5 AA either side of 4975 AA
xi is 15.2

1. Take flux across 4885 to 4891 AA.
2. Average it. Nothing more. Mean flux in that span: 11.8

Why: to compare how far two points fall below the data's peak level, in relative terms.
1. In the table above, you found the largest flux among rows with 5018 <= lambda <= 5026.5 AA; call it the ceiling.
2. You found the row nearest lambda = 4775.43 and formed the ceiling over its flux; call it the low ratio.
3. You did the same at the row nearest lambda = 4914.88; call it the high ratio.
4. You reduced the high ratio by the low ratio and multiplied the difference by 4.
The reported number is 1.1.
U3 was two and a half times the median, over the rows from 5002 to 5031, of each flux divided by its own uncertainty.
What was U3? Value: 19.9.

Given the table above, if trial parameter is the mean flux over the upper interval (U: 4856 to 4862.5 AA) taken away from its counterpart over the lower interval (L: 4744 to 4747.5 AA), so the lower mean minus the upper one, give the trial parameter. -2.1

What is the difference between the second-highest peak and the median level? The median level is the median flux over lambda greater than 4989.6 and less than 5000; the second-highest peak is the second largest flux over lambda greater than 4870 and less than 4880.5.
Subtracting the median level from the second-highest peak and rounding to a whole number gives 2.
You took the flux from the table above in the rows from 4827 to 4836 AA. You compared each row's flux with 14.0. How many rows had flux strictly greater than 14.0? 1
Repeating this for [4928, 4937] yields 2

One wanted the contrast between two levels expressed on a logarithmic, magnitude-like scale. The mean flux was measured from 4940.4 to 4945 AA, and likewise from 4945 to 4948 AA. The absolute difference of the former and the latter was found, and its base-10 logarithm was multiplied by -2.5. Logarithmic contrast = -1.1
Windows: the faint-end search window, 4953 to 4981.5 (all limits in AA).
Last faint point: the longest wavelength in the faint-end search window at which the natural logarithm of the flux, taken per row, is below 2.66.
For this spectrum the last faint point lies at 4969.50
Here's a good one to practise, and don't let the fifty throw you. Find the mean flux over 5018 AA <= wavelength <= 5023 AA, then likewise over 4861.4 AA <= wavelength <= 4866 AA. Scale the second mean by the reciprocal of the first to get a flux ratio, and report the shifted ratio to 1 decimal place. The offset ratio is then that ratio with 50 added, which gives 51.1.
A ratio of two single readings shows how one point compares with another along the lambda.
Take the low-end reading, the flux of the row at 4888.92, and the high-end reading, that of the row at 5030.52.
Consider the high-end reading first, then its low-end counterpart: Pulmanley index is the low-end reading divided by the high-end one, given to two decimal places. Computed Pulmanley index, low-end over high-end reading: 0.74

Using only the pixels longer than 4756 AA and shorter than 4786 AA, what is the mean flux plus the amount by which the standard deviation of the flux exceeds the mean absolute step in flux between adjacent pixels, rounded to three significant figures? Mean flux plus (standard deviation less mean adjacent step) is 12.7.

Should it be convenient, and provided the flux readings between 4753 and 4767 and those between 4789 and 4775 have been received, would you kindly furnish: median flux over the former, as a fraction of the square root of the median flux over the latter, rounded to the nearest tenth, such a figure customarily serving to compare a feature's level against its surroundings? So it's 3.1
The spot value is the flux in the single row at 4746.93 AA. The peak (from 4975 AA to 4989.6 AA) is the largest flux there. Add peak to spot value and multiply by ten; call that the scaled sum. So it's 328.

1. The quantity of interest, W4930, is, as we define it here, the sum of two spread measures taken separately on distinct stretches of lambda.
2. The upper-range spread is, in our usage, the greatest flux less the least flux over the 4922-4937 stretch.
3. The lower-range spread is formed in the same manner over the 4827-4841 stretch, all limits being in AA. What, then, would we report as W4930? 9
